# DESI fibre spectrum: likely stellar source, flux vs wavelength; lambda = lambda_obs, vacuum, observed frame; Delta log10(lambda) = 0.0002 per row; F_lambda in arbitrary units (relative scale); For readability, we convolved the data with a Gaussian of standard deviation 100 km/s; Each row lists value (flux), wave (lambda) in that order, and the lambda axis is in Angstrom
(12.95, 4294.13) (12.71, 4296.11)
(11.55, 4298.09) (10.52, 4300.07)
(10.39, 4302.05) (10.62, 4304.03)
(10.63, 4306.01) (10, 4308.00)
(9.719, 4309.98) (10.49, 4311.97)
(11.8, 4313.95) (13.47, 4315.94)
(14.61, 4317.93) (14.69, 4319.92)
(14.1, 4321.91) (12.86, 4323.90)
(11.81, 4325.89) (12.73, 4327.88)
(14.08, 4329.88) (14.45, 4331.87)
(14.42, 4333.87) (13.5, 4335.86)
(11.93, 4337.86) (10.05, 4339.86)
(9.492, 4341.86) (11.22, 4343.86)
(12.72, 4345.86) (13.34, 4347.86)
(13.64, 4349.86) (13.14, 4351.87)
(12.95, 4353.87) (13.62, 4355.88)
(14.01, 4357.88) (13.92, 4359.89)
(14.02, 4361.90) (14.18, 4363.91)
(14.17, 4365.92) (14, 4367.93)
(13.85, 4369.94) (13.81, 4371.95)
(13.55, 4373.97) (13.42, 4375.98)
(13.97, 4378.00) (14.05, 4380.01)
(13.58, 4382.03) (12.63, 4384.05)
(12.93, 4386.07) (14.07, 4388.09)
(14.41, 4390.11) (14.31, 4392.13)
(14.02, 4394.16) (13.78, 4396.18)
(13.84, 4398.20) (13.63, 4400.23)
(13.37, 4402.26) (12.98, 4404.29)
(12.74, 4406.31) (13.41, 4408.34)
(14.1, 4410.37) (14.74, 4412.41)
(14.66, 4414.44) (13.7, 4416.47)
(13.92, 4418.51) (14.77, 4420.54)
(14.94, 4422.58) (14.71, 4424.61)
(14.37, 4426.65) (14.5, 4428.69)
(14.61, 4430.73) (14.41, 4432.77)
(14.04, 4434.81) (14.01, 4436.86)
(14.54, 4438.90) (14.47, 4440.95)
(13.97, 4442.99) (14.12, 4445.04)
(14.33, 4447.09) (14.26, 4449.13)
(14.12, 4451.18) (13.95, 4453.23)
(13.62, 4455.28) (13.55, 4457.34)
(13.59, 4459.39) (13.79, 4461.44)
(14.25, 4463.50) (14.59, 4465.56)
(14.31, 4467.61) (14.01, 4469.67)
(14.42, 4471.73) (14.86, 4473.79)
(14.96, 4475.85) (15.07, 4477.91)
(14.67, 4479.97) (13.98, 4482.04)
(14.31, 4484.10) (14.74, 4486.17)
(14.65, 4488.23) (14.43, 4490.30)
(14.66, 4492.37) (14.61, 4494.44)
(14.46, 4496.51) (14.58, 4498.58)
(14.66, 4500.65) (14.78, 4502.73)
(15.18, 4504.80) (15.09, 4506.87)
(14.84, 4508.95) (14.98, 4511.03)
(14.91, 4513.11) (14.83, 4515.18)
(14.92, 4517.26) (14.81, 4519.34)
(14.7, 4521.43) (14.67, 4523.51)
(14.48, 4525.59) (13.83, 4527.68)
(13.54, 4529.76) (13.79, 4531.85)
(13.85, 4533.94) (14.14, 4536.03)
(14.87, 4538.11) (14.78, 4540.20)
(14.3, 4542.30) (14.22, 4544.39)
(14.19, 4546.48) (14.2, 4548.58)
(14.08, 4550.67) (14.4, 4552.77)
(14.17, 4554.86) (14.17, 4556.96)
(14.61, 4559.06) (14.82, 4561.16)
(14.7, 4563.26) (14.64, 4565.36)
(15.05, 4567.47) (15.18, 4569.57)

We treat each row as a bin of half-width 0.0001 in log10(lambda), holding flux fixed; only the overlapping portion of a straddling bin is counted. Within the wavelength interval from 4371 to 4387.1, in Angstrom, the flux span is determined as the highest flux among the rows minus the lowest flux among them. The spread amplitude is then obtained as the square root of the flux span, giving 1.19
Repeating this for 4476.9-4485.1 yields 1.04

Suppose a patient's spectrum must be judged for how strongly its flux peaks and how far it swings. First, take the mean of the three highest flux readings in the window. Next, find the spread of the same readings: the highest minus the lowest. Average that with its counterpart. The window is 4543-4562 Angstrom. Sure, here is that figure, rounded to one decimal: 7.7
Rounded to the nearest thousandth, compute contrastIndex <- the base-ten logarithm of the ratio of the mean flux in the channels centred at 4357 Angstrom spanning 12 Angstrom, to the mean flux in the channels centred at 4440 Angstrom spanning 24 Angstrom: -0.021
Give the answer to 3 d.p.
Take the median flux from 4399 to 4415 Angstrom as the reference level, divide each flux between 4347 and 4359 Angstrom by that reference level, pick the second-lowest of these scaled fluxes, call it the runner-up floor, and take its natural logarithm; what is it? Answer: -0.029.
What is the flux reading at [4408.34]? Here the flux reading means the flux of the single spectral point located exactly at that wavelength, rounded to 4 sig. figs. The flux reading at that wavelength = 13.41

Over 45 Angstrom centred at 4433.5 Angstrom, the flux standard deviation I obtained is 0.36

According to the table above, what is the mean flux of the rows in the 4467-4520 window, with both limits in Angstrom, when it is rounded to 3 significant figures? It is 14.7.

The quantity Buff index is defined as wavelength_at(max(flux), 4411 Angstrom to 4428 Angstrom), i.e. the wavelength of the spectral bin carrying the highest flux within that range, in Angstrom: 4422.58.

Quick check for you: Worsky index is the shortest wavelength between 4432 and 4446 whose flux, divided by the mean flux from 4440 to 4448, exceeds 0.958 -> 4432.77 Angstrom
